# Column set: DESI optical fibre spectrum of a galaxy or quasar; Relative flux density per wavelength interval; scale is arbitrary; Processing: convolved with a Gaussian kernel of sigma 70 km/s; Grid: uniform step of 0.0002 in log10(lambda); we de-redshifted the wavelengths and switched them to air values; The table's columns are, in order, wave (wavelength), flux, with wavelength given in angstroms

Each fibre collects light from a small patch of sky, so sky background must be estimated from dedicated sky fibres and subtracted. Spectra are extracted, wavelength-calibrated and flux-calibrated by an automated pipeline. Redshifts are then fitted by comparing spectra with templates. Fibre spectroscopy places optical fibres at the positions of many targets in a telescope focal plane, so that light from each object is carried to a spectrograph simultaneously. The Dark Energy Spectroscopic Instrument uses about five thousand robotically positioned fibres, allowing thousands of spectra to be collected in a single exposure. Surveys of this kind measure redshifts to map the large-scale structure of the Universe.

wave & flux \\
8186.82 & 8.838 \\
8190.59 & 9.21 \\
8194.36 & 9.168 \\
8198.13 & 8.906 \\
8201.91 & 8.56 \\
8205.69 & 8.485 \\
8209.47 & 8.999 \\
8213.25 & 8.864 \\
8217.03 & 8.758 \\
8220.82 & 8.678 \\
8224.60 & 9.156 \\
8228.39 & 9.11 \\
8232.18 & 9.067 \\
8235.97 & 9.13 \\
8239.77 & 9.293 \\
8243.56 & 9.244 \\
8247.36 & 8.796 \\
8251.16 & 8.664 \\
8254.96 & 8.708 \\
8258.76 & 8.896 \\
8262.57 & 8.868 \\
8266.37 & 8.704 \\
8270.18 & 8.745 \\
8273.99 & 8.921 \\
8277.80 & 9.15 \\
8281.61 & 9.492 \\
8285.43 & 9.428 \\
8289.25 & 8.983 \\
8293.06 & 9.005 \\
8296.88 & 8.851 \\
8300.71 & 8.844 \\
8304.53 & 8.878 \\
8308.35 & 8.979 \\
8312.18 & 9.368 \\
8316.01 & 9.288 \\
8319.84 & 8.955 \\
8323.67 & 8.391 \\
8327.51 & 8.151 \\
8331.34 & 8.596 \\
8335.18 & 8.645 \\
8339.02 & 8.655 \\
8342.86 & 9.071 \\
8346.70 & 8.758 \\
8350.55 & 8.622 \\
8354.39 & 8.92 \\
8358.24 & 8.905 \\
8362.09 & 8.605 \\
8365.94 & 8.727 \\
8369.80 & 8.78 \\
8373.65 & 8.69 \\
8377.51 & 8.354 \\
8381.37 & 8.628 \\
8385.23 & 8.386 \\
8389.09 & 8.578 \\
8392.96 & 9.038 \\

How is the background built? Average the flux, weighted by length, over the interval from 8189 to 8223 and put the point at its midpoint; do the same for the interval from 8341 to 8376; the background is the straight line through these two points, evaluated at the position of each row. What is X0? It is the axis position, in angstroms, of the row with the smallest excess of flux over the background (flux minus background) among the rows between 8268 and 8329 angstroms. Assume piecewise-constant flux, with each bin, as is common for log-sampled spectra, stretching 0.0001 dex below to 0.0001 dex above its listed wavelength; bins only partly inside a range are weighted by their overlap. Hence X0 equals 8327.51 angstroms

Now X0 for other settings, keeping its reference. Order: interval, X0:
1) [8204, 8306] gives 8205.69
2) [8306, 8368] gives 8327.51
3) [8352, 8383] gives 8377.51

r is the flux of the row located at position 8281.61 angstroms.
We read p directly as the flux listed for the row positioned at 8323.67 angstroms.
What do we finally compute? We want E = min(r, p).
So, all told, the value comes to 8.39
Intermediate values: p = 8.391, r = 9.492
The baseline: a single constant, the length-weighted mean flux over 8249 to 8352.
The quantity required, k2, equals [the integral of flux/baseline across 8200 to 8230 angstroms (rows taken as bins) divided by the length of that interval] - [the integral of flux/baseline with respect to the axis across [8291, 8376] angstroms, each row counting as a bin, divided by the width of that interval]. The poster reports 0.002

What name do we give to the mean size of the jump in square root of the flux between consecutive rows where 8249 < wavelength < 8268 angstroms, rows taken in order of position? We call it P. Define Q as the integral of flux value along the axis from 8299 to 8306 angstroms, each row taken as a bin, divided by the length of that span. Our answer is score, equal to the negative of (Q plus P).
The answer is -8.88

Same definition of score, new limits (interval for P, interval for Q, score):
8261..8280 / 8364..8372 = -8.78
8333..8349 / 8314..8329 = -8.75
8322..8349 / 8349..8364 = -8.81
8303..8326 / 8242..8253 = -8.94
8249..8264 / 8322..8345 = -8.60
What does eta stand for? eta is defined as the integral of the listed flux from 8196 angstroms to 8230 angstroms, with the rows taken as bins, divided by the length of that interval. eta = 8.8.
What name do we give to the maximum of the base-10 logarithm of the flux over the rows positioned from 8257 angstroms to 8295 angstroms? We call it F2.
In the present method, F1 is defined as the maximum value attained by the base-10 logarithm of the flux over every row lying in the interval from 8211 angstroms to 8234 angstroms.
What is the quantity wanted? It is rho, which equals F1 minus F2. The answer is -0.016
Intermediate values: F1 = 0.962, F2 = 0.977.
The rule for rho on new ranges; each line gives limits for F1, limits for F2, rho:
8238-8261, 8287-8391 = -0.003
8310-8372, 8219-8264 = 0.003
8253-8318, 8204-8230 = 0.016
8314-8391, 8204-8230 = 0.006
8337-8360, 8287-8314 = -0.014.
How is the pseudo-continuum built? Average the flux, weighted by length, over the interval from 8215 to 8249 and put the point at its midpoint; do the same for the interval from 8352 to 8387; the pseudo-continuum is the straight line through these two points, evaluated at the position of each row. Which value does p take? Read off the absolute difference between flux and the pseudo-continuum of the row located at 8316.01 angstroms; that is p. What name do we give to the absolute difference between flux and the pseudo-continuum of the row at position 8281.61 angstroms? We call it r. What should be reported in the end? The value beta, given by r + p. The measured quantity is 1.08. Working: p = 0.48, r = 0.59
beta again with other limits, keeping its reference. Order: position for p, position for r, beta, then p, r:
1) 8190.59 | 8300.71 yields 0.08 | 0.07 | 0.00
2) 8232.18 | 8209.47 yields 0.13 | 0.04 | 0.09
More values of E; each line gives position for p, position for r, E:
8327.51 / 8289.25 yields 8.15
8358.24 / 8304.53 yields 8.88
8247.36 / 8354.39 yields 8.80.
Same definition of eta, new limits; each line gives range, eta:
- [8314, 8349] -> 8.7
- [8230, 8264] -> 9.0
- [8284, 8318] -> 9.1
